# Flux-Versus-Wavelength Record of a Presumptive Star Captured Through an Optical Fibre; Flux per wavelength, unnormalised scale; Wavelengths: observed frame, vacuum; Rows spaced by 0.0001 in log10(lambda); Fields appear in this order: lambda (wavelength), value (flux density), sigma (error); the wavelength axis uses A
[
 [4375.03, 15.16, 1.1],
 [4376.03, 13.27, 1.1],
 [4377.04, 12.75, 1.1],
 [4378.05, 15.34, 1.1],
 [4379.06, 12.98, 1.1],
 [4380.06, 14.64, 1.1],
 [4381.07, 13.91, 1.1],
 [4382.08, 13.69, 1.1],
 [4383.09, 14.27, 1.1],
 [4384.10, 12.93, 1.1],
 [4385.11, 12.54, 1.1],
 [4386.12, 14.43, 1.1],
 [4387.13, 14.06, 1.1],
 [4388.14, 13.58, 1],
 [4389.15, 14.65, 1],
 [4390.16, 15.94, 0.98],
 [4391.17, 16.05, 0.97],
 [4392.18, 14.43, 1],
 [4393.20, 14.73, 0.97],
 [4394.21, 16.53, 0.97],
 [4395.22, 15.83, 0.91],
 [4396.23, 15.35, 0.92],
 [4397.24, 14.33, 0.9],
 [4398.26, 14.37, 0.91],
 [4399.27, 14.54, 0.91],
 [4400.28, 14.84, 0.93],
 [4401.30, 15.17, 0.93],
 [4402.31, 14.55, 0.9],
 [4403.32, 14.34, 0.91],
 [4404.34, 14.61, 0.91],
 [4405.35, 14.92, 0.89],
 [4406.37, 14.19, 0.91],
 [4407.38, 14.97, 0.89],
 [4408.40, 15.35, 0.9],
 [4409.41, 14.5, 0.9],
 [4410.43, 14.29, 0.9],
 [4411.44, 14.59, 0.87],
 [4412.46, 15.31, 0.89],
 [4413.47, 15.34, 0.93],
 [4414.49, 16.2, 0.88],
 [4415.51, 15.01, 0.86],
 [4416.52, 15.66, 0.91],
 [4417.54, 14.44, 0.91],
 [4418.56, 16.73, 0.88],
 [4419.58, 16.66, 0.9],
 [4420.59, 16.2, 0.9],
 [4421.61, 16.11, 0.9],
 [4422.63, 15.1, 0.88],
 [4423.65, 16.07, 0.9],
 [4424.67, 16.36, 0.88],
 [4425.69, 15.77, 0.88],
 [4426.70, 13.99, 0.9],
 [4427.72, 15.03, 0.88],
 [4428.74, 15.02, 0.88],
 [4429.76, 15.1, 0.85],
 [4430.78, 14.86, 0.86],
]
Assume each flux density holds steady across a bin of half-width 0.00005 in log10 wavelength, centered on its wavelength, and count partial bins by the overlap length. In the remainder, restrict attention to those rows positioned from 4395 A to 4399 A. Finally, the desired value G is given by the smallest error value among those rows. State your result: 0.90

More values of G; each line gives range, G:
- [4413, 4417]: 0.86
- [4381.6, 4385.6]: 1.10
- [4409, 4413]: 0.87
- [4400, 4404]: 0.90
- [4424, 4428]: 0.88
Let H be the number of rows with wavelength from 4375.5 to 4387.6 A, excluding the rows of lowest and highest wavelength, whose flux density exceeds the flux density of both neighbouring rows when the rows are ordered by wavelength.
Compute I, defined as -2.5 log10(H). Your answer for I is -1.51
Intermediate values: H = 4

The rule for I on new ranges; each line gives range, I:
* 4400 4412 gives -1.19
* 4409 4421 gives -1.19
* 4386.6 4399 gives -0.75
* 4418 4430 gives -0.75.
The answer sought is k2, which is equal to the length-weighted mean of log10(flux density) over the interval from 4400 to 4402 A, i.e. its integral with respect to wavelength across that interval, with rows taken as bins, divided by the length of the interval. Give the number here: 1.17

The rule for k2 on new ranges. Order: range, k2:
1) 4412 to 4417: 1.19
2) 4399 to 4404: 1.17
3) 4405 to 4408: 1.17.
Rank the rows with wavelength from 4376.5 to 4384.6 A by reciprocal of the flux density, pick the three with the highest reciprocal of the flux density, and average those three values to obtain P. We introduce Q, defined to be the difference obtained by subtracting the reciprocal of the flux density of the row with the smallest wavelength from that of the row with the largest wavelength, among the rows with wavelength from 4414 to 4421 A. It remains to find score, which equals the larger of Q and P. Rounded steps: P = 0.0776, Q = 0.000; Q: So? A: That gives 0.0776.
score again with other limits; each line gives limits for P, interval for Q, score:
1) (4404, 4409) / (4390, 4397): 0.0686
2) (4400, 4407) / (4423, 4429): 0.0696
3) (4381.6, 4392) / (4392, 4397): 0.0769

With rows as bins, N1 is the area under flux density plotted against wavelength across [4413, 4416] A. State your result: 46.5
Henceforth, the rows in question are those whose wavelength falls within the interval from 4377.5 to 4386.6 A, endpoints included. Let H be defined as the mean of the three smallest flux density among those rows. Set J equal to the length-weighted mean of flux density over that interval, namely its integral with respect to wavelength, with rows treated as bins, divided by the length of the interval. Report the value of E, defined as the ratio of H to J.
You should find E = 0.925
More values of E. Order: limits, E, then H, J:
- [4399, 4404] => 0.986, 14.5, 14.7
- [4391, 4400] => 0.953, 14.4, 15.1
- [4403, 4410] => 0.977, 14.3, 14.7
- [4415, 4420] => 0.959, 15.0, 15.7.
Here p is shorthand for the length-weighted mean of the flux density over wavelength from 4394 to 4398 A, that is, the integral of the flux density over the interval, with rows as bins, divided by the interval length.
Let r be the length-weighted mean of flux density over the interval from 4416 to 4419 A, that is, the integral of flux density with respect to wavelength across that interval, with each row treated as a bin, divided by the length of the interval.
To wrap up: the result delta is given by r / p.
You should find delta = 1.015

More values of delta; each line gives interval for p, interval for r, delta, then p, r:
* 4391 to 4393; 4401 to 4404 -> 0.979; 15.0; 14.7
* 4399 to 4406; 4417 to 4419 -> 1.055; 14.7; 15.5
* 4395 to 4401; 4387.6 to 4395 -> 1.021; 14.8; 15.1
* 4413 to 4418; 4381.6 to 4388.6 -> 0.890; 15.3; 13.6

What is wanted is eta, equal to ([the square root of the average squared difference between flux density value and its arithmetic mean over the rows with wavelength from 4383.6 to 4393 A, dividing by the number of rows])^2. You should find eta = 1.27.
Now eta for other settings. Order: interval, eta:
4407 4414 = 0.17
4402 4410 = 0.13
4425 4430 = 0.32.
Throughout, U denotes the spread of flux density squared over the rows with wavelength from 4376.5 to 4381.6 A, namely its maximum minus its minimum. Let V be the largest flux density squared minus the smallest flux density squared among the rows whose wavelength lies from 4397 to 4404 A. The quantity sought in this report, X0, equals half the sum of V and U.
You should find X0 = 49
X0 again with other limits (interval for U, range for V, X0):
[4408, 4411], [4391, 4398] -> 50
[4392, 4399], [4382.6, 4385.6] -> 57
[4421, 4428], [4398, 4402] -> 48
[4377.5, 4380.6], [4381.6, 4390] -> 62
